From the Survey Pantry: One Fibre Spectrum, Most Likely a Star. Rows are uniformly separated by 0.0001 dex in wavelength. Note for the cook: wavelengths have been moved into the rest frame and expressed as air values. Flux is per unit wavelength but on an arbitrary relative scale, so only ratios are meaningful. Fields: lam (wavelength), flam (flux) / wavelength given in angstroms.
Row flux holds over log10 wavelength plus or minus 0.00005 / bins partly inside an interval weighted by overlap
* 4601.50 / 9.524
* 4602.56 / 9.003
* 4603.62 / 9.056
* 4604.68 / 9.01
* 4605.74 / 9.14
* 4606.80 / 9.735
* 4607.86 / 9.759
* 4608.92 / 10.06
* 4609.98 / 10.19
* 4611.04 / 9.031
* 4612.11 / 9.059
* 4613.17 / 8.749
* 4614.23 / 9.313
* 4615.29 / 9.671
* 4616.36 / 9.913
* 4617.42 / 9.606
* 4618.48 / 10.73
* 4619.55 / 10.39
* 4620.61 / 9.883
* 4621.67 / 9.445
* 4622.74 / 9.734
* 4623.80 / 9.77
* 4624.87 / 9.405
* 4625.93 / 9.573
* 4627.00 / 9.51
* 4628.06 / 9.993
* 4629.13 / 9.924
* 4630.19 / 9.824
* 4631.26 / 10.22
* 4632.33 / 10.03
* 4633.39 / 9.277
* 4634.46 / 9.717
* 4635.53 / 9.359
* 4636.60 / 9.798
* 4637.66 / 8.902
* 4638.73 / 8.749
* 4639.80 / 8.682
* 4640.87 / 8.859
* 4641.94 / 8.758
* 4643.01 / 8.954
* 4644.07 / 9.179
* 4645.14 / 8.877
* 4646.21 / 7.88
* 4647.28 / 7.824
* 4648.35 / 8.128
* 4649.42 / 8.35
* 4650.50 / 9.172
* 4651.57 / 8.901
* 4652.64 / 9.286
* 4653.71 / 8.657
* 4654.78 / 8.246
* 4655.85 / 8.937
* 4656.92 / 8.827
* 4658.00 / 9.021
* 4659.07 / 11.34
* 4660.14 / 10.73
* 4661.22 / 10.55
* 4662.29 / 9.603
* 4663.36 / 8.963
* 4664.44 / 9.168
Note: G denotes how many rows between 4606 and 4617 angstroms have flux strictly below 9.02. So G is 1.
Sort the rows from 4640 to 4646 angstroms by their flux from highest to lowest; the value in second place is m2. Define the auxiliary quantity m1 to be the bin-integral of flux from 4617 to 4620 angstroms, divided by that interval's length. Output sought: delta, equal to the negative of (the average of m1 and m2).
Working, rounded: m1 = 10.3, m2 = 8.954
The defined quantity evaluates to -9.60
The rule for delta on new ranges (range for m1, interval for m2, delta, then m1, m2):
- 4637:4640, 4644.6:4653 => -9.01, 8.8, 9.172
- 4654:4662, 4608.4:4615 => -9.85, 9.6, 10.06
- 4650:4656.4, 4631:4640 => -9.45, 8.9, 10.03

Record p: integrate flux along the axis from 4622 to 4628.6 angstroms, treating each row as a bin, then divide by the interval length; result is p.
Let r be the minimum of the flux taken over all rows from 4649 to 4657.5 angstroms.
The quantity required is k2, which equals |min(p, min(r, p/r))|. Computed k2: 1.17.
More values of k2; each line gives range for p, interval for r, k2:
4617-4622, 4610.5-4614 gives 1.15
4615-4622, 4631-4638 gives 1.12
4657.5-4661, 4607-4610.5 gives 1.06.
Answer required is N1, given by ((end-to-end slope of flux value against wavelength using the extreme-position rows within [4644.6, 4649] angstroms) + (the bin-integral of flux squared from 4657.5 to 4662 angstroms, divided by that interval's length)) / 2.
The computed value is 54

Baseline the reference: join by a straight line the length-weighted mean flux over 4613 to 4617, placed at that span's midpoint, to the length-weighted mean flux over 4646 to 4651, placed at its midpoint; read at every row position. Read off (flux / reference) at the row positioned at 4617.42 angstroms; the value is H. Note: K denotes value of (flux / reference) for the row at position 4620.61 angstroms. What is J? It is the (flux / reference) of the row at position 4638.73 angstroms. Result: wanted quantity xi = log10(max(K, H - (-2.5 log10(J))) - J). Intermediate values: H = 1.02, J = 1.01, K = 1.07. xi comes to -1.3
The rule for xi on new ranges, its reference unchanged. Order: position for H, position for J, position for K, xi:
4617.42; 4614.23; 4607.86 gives -1.6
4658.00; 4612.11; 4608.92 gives -0.9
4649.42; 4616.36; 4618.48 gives -1.0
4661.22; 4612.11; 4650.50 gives -0.5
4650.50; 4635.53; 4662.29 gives -0.8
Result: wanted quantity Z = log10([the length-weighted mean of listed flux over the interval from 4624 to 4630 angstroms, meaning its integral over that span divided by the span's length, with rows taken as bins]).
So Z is 0.987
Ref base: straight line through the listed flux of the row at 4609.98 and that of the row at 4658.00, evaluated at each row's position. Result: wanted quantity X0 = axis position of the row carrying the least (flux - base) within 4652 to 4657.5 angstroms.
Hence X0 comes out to 4654.78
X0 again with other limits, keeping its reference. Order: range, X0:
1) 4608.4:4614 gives 4613.17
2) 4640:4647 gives 4646.21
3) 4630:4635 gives 4633.39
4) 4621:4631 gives 4621.67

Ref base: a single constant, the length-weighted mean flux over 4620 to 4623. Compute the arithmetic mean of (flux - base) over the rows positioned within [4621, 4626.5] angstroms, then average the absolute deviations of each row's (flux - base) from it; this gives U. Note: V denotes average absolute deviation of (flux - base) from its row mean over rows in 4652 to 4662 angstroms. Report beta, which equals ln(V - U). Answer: -0.3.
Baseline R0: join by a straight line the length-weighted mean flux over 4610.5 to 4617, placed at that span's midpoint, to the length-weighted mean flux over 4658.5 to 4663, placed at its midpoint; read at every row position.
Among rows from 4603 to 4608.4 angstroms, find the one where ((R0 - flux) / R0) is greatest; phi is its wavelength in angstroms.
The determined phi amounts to 4604.68 angstroms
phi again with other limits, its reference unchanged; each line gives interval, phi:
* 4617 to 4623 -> 4621.67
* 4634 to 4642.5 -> 4639.80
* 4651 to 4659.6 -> 4654.78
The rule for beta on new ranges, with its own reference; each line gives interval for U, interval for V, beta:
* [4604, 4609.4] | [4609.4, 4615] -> -4.3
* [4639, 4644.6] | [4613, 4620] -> -1.0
